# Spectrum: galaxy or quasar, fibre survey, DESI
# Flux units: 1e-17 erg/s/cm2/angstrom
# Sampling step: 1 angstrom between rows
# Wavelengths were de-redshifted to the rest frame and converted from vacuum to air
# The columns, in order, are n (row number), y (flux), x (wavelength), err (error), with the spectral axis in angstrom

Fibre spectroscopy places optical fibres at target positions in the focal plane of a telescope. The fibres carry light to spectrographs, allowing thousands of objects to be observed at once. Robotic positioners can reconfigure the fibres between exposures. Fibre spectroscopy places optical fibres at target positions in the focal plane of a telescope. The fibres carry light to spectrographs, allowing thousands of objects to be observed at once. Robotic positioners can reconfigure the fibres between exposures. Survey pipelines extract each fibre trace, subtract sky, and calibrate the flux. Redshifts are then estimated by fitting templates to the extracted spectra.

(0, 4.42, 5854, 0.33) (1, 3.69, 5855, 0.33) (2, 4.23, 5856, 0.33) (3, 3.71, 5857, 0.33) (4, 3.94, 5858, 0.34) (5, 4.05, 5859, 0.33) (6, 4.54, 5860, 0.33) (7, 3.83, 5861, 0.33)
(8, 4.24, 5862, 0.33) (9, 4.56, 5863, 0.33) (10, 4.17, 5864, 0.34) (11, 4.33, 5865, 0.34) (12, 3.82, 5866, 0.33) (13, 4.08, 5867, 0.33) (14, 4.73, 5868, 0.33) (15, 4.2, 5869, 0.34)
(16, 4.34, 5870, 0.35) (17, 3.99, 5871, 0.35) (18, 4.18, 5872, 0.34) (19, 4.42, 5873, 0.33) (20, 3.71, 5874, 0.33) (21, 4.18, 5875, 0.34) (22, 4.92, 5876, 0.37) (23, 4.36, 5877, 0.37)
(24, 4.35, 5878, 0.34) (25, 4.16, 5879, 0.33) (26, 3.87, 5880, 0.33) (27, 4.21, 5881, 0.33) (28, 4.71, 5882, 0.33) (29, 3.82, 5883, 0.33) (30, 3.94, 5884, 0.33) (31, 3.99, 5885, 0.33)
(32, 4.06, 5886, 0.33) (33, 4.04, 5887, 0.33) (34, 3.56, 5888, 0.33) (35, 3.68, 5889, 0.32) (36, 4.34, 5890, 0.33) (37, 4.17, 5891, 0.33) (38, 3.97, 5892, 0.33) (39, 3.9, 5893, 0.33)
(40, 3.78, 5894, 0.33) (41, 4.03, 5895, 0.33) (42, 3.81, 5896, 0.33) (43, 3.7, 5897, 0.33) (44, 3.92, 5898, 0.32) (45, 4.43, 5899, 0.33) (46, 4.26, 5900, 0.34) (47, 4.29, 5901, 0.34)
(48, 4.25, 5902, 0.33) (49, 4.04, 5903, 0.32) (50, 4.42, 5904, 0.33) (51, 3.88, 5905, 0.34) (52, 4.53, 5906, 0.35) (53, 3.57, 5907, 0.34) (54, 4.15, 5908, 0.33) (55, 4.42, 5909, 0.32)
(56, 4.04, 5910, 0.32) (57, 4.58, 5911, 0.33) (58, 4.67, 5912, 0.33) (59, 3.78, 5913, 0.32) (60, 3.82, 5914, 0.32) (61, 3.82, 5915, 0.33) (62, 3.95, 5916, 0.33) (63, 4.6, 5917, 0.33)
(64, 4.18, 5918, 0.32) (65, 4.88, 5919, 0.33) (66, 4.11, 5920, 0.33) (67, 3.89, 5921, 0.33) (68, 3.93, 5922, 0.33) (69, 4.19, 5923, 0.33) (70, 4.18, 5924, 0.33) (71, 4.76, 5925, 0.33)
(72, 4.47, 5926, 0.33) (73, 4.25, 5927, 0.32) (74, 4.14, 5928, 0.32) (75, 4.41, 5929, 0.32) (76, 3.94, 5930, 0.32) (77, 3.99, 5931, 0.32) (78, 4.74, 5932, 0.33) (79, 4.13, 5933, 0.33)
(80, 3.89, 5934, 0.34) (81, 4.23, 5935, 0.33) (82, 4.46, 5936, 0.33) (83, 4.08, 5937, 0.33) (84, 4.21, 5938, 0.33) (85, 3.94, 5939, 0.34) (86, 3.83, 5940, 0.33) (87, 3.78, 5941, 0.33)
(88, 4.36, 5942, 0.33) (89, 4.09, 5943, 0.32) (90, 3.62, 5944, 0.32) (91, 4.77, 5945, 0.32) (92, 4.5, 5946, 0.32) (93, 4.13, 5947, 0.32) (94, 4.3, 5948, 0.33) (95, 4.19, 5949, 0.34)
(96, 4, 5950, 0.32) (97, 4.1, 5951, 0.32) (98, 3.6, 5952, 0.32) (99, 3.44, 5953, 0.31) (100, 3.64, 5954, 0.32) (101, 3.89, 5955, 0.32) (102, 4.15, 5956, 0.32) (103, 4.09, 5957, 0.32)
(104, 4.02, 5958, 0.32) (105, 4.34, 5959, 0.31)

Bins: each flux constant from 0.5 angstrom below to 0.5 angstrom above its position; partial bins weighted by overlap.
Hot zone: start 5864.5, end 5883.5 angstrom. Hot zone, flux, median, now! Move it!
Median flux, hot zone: 4.20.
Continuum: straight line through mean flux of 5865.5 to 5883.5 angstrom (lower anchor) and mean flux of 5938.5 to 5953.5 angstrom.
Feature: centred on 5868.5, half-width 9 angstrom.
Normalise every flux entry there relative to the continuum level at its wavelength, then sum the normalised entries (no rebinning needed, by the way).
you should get 18.1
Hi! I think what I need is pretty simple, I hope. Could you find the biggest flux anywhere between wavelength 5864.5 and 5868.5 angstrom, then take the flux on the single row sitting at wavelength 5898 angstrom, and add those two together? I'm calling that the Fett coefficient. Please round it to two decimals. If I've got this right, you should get 8.65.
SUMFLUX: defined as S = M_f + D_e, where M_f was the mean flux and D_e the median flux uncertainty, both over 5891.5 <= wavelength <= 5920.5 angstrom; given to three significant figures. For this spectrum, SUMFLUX 4.46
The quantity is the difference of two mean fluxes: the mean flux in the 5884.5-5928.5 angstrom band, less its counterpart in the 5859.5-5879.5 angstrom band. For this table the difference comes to -0.13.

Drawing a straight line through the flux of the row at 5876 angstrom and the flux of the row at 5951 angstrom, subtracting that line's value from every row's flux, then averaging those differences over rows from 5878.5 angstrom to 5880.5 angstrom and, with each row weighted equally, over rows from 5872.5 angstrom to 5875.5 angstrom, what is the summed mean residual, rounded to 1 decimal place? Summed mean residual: -1.7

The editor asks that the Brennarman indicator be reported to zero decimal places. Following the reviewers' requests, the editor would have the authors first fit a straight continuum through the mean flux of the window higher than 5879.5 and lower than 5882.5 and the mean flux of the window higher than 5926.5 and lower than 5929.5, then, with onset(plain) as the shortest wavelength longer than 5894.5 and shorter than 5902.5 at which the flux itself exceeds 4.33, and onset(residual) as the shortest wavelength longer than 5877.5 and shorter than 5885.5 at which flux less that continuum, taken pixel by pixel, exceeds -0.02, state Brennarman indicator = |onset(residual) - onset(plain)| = 21 angstrom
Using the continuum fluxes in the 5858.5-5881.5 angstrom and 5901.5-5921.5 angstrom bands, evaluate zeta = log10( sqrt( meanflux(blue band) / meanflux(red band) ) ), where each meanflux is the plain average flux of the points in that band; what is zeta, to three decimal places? 0.003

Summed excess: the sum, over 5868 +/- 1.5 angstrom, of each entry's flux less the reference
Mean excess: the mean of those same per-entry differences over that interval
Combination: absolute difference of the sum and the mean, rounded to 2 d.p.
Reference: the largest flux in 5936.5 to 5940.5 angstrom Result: 0.25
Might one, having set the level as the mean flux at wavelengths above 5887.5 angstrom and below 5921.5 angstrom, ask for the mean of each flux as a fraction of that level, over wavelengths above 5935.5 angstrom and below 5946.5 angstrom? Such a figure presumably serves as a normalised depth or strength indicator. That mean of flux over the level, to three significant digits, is 1.01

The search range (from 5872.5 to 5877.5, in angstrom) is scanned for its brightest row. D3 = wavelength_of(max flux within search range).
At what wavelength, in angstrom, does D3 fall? 5876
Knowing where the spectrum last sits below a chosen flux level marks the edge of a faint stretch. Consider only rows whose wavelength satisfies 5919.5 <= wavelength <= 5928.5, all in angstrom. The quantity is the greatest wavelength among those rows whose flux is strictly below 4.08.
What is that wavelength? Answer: 5922 angstrom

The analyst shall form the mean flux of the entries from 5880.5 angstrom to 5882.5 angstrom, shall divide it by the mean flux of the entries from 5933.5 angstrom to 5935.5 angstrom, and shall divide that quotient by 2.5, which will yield 0.439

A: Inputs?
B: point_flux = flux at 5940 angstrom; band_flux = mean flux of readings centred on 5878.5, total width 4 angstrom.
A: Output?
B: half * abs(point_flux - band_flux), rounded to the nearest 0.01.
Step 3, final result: 0.18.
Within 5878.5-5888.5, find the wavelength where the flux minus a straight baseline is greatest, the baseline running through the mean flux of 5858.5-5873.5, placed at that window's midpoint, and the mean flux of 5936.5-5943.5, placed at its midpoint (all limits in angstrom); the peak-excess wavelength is 5882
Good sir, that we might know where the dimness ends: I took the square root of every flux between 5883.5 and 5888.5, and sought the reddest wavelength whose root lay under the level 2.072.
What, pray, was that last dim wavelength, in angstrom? 5888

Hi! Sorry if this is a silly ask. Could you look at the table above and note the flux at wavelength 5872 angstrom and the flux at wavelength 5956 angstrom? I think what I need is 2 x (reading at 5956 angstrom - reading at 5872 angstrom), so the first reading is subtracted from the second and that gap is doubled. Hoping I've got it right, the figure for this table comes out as -0.1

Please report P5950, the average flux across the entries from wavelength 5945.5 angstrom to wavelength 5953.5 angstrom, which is 4.03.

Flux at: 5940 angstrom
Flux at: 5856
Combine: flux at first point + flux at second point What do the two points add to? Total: 8.1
